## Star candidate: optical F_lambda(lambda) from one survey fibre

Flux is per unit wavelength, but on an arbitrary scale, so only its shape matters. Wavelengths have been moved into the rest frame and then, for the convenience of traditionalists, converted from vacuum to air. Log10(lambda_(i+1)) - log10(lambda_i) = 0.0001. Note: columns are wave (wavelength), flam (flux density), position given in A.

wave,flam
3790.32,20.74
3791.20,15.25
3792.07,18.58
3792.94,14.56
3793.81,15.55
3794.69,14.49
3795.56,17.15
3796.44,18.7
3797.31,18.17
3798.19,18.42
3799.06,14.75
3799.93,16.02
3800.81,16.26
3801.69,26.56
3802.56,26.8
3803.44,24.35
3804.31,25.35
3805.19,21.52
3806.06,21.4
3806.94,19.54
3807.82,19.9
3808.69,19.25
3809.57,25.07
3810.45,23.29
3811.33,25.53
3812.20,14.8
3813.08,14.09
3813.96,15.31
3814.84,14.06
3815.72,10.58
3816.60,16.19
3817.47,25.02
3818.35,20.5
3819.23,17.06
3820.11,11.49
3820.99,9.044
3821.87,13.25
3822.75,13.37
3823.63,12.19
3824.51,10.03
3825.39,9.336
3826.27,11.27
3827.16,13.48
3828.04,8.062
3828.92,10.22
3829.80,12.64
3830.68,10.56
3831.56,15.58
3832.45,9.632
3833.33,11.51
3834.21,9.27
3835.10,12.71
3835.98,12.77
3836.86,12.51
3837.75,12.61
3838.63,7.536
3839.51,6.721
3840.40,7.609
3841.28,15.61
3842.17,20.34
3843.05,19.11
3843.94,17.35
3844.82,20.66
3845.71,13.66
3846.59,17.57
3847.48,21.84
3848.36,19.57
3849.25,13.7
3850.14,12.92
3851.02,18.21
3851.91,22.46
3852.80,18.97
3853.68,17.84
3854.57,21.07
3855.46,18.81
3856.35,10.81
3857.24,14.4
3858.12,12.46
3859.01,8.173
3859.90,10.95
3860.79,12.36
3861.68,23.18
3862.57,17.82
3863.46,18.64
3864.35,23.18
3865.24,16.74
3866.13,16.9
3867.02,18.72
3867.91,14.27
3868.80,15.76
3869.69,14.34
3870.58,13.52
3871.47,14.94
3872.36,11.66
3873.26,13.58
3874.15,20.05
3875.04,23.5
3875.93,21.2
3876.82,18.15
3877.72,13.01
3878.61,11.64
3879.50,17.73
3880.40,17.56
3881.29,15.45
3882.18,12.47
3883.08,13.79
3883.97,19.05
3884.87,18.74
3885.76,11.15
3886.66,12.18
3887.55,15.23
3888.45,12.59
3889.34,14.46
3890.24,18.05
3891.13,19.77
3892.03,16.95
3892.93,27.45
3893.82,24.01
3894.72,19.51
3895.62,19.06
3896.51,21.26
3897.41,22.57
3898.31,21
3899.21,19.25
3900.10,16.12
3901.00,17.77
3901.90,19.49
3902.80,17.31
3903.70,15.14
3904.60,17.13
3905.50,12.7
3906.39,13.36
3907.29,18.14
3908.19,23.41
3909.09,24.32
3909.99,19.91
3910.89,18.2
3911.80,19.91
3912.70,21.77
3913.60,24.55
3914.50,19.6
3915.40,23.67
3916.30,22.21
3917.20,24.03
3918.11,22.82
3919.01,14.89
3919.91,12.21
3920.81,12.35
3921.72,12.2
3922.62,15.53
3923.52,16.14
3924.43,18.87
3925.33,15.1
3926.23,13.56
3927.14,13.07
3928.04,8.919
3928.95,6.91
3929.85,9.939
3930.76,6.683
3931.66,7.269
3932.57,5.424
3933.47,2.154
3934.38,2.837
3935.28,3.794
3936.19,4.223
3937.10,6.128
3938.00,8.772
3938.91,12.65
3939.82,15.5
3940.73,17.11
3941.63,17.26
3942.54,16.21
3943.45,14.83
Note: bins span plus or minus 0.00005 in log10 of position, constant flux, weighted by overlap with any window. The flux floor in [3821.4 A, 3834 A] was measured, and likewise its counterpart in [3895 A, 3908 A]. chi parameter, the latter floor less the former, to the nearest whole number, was 5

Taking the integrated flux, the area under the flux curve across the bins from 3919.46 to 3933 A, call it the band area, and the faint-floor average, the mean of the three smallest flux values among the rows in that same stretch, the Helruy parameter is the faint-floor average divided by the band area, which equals 0.040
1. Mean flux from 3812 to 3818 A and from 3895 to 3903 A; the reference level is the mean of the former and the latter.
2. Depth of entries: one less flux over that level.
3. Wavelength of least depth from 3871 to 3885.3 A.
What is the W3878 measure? 3875.04 A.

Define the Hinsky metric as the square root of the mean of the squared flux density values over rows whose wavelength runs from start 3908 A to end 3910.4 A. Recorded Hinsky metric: 22.6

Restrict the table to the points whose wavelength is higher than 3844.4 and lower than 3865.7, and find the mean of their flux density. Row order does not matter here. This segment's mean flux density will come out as 16.9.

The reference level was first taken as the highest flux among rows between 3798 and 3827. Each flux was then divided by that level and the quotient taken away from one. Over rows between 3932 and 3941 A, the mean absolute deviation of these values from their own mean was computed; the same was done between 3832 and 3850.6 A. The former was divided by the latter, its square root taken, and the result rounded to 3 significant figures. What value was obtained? 1.09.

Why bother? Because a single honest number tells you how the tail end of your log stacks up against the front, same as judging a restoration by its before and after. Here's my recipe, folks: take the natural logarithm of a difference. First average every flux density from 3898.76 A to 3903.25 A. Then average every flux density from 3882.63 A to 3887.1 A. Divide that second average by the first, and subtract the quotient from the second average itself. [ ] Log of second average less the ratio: 2.65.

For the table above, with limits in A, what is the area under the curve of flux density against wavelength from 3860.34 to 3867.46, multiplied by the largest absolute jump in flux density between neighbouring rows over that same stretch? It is 1420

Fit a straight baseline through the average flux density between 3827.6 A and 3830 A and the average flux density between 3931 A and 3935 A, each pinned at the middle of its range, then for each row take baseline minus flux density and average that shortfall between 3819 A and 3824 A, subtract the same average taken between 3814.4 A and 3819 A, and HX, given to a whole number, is 4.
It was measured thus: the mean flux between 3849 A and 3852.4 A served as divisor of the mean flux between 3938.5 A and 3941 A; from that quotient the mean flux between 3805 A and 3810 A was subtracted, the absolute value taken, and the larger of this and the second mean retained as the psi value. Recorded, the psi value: 20.2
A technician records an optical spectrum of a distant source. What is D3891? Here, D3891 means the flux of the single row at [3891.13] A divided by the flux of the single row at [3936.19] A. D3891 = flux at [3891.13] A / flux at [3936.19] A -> 4.7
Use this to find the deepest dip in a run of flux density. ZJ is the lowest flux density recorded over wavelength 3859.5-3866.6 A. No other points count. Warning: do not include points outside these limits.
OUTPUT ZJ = 10.95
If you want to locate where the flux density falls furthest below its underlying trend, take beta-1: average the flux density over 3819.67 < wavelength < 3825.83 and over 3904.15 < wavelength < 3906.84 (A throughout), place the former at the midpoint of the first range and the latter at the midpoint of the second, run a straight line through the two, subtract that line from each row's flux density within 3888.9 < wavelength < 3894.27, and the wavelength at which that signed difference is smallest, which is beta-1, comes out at 3889.34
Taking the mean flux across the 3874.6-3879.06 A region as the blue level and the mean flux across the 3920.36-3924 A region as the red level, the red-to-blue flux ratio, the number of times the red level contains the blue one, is 0.80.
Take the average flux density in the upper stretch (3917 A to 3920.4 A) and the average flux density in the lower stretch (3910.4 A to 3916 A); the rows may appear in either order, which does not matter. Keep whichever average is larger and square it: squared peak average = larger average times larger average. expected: 453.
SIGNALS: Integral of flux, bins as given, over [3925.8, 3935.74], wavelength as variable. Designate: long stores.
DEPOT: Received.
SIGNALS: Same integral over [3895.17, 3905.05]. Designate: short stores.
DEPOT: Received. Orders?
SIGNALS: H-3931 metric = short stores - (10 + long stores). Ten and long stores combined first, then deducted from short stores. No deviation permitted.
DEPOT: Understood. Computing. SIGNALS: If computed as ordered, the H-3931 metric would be 102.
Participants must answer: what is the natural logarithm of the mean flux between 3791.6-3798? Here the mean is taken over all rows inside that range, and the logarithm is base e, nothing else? 2.82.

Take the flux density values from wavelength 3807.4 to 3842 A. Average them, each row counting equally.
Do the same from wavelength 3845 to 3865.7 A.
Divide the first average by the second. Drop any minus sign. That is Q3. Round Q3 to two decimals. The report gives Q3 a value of 0.83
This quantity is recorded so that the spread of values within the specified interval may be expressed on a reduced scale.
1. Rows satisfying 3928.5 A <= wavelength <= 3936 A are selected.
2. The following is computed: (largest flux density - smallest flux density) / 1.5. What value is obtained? 5.2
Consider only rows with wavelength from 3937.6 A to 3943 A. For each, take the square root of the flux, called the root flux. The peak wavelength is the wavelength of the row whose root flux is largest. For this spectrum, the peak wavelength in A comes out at 3941.63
